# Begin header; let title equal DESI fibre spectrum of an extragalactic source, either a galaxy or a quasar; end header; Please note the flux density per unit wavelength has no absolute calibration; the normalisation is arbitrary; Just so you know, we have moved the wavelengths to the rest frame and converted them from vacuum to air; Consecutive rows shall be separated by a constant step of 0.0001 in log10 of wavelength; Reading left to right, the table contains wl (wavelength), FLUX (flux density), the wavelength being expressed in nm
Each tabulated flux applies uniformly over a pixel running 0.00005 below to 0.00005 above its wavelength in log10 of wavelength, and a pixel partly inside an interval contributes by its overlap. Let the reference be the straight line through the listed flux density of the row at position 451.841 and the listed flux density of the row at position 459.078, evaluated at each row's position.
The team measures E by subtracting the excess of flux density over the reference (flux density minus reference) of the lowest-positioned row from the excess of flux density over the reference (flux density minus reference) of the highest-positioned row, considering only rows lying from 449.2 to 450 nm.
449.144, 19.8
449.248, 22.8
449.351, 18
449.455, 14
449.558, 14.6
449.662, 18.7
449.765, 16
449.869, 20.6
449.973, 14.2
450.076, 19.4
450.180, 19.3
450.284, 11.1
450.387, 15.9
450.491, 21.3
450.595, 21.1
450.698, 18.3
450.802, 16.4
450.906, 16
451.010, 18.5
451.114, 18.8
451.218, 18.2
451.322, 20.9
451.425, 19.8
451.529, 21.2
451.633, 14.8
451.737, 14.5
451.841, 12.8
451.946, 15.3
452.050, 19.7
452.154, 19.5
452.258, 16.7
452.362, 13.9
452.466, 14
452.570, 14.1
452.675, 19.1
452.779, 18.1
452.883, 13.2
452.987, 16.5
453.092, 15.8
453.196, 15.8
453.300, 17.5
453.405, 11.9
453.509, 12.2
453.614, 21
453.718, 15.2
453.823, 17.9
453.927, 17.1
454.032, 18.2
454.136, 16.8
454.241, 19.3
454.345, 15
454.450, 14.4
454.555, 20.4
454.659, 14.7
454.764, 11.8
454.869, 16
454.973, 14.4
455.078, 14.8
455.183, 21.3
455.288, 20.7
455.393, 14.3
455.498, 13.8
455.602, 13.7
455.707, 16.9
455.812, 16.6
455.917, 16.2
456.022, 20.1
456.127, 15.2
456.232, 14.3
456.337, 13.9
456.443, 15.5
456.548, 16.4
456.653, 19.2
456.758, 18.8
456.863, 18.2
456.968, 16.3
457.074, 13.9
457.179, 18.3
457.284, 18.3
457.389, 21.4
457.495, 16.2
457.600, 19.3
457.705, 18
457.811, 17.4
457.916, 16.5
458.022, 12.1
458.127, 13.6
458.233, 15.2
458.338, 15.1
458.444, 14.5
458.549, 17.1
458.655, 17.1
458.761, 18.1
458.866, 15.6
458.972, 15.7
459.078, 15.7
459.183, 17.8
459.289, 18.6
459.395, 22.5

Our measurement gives -9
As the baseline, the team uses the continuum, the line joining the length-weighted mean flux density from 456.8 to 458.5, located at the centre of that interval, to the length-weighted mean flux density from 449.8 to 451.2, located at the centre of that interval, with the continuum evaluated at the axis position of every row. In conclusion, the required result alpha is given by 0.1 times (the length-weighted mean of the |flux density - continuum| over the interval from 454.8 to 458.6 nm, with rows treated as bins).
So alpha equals 0.20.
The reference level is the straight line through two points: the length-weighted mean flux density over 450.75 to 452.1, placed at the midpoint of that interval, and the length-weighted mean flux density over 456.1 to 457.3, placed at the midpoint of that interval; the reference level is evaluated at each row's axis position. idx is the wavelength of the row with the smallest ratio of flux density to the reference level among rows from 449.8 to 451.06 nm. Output 450.284 nm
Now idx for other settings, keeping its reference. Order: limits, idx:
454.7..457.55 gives 454.764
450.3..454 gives 453.405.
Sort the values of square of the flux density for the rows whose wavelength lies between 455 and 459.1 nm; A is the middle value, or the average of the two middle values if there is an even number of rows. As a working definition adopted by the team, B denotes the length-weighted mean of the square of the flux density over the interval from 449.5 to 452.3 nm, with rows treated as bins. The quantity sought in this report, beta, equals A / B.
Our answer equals 0.84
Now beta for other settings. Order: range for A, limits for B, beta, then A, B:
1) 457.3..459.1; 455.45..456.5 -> 1.06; 262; 248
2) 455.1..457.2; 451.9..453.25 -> 0.99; 267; 270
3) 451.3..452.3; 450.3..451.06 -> 1.01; 330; 326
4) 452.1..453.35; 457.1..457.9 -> 0.78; 261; 334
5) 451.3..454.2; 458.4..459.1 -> 1.03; 276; 267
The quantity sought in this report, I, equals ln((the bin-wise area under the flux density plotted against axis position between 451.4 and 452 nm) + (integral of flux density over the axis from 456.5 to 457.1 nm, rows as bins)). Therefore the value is 3.0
